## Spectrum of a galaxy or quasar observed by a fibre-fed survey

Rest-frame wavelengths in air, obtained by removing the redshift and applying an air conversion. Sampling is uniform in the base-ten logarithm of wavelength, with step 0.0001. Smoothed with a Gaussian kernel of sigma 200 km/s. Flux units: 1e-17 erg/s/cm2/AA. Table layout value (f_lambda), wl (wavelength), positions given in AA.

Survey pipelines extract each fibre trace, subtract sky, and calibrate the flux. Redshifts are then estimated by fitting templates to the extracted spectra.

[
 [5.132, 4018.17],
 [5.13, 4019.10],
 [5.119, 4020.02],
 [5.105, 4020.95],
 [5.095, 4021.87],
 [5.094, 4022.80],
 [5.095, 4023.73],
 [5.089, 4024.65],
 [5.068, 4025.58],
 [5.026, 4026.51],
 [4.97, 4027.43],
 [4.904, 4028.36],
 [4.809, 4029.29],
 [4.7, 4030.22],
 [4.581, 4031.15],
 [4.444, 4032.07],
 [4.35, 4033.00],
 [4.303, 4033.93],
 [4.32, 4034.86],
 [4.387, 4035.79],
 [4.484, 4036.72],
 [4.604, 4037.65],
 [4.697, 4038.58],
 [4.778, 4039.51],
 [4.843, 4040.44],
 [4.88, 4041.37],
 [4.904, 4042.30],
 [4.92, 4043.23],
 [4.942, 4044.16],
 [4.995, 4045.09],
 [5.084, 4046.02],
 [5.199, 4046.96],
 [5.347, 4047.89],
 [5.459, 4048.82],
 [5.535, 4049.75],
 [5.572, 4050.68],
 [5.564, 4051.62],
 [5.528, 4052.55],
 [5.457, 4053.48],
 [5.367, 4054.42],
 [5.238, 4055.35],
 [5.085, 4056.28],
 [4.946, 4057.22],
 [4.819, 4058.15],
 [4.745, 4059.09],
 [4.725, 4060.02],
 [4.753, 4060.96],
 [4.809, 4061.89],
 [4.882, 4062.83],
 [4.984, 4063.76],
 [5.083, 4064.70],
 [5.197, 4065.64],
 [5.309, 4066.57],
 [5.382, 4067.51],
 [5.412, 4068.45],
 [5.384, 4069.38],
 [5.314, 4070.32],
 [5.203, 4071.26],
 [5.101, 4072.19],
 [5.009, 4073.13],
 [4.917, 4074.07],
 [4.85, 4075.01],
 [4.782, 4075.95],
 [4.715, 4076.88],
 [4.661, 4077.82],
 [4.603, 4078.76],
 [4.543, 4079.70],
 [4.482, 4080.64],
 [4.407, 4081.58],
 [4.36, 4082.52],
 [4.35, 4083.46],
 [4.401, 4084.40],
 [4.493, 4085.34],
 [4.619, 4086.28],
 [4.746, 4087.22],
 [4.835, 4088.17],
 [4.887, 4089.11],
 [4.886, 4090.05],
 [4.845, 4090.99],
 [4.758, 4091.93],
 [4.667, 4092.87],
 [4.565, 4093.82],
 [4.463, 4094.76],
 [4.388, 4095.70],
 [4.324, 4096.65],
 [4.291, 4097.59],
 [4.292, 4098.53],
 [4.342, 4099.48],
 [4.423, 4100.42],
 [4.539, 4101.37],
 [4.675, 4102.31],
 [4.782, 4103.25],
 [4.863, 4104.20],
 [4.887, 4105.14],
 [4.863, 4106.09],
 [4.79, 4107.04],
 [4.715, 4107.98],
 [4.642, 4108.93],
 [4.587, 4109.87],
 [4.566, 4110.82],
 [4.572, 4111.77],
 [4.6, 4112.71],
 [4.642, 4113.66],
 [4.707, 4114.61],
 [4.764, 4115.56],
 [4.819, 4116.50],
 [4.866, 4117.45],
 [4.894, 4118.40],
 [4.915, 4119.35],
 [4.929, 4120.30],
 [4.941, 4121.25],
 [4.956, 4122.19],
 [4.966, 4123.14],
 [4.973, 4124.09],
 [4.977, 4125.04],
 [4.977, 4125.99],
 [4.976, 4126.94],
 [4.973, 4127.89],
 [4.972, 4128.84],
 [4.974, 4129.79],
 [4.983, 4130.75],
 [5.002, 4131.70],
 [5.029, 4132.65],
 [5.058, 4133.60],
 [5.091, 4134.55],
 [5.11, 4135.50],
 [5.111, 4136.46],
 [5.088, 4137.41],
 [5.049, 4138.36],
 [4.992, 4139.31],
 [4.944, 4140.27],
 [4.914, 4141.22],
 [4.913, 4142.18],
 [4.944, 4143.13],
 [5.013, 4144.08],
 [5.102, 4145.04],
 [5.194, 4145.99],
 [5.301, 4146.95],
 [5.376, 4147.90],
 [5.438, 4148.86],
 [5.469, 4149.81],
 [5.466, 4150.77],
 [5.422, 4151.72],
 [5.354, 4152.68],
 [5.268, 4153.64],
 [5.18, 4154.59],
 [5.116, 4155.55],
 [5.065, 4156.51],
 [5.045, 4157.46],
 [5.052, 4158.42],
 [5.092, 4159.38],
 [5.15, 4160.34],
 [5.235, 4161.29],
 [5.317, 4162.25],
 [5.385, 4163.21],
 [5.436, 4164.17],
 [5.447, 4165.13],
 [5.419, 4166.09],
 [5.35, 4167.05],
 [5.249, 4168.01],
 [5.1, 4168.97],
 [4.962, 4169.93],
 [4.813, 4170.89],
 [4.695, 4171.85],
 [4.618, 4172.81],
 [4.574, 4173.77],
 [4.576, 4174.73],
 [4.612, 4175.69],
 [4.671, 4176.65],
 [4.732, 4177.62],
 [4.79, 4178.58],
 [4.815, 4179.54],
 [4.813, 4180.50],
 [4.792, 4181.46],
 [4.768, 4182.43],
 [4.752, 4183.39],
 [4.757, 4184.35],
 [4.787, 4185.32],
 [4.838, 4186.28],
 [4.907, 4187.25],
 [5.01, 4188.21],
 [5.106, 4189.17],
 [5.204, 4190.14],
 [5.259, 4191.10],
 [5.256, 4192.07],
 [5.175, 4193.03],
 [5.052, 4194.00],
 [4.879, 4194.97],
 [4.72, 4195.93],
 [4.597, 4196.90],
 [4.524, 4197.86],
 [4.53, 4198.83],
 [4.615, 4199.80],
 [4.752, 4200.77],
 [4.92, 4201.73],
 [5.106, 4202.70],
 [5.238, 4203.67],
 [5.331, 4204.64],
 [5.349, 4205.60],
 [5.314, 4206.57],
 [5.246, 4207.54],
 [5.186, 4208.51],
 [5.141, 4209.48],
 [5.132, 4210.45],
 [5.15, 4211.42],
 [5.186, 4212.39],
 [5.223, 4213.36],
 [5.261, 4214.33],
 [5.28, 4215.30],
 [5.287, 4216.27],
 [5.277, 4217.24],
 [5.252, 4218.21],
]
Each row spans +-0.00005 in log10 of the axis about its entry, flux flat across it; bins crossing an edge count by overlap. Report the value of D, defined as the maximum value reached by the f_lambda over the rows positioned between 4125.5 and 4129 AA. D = 4.977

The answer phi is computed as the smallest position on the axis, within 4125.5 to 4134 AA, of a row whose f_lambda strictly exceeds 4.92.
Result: 4125.99 AA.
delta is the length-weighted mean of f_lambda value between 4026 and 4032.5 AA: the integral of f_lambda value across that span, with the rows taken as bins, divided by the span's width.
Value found 4.8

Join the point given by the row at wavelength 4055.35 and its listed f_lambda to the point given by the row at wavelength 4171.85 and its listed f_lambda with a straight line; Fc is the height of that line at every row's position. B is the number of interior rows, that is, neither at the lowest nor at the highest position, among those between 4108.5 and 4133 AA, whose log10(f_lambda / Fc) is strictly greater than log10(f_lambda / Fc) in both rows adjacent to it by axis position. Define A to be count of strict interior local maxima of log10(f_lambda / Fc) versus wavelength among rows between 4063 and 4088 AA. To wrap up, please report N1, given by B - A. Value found -1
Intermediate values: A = 1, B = 0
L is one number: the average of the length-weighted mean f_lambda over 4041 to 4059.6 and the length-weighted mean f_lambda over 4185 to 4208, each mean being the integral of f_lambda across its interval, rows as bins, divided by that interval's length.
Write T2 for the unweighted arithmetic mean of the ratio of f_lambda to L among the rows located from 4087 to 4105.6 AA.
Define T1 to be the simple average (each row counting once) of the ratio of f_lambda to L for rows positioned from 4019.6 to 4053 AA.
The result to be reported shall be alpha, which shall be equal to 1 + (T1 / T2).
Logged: 2.07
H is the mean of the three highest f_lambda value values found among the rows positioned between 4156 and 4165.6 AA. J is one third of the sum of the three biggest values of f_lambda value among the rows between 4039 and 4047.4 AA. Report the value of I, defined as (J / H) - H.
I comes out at -4.48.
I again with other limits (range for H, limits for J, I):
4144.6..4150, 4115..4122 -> -4.52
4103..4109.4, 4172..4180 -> -3.89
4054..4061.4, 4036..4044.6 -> -4.29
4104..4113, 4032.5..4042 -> -3.88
